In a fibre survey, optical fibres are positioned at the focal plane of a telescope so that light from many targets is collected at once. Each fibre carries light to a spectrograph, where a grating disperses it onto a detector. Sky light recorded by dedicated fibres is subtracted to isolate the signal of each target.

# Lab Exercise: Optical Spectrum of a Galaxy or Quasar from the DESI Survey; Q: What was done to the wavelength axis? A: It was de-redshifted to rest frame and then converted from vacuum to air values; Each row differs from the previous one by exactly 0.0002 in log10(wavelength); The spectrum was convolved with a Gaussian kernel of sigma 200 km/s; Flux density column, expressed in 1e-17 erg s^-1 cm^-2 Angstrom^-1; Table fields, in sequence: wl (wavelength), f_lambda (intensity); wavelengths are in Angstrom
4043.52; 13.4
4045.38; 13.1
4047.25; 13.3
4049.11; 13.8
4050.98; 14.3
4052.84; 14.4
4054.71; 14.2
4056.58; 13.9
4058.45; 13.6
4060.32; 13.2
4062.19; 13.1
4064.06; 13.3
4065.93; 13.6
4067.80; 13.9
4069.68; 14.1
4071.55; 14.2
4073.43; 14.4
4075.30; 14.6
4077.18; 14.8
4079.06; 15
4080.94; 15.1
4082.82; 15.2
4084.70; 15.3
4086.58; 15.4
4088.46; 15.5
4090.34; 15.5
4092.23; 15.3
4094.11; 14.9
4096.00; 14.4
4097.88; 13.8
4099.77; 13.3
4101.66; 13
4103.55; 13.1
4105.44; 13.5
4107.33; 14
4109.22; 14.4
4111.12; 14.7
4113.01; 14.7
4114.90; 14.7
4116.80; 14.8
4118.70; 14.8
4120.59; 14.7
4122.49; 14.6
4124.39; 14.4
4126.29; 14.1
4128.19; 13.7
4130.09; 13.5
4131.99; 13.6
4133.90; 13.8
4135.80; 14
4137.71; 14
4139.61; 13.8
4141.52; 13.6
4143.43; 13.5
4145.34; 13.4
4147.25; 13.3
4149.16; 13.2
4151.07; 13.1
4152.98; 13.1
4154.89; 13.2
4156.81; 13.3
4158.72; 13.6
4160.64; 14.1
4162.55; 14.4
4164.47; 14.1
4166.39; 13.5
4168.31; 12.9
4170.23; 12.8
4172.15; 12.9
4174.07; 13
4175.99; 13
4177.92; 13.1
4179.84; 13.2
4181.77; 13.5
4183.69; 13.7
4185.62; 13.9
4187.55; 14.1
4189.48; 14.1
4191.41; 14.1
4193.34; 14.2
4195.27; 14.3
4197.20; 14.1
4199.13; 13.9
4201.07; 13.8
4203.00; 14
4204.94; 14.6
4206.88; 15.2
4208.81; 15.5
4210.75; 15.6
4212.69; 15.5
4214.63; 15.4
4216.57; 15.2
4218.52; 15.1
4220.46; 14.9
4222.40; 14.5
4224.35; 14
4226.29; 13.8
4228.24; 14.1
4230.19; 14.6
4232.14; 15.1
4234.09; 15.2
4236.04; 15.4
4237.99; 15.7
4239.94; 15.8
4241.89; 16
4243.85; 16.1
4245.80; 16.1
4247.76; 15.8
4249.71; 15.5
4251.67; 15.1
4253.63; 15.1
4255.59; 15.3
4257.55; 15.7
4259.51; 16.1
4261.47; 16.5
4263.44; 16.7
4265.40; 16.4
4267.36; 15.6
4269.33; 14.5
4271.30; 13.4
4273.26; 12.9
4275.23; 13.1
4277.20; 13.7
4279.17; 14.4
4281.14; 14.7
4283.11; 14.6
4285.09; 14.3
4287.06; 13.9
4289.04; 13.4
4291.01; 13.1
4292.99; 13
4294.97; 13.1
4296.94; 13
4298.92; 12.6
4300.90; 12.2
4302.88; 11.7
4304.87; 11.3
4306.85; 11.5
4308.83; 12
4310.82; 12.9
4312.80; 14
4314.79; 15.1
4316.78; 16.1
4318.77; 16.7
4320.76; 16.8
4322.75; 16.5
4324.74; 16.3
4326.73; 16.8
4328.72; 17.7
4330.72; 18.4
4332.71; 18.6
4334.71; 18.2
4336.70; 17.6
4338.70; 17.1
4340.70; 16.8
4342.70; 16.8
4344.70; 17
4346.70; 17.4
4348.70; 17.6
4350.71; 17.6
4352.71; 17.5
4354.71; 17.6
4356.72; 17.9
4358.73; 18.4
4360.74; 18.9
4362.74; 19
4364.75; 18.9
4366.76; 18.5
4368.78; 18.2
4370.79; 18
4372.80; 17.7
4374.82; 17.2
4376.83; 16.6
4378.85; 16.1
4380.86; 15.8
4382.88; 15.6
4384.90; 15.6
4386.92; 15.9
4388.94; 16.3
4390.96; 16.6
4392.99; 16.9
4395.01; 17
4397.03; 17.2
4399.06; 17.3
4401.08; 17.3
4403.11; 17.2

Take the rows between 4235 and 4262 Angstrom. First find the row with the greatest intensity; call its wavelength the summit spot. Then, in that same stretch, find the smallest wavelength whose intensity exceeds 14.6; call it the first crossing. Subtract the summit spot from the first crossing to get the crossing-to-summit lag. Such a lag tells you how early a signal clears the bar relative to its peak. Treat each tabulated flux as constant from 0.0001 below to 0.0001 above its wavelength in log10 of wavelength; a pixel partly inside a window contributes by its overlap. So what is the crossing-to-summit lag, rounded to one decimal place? -25.4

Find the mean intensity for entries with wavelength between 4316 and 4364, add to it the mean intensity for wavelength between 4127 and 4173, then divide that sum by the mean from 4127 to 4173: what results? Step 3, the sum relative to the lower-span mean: 2.29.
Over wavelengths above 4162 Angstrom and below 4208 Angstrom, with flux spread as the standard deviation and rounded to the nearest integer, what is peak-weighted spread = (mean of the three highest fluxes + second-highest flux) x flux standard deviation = 18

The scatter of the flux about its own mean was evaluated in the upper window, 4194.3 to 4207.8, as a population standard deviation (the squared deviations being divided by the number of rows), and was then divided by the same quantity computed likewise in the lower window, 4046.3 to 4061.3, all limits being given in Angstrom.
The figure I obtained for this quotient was 1.1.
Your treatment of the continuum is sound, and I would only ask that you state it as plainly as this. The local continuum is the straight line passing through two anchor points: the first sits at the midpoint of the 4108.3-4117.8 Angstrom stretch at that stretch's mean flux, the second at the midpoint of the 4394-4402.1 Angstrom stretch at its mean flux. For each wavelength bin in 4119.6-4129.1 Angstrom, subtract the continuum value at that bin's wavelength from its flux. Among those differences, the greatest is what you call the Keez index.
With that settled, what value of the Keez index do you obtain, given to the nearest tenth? 0.0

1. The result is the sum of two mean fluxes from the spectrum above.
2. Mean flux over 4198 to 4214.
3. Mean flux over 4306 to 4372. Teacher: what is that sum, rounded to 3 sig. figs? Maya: 31.7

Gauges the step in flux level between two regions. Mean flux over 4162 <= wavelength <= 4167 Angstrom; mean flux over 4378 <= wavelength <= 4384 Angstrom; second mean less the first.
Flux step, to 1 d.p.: 1.8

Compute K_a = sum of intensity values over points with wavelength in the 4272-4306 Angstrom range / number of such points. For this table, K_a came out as 13.2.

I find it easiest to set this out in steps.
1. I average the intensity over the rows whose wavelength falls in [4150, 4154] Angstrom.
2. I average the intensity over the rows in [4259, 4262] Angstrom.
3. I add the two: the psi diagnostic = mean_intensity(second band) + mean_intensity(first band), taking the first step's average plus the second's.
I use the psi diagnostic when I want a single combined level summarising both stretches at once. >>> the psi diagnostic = 29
